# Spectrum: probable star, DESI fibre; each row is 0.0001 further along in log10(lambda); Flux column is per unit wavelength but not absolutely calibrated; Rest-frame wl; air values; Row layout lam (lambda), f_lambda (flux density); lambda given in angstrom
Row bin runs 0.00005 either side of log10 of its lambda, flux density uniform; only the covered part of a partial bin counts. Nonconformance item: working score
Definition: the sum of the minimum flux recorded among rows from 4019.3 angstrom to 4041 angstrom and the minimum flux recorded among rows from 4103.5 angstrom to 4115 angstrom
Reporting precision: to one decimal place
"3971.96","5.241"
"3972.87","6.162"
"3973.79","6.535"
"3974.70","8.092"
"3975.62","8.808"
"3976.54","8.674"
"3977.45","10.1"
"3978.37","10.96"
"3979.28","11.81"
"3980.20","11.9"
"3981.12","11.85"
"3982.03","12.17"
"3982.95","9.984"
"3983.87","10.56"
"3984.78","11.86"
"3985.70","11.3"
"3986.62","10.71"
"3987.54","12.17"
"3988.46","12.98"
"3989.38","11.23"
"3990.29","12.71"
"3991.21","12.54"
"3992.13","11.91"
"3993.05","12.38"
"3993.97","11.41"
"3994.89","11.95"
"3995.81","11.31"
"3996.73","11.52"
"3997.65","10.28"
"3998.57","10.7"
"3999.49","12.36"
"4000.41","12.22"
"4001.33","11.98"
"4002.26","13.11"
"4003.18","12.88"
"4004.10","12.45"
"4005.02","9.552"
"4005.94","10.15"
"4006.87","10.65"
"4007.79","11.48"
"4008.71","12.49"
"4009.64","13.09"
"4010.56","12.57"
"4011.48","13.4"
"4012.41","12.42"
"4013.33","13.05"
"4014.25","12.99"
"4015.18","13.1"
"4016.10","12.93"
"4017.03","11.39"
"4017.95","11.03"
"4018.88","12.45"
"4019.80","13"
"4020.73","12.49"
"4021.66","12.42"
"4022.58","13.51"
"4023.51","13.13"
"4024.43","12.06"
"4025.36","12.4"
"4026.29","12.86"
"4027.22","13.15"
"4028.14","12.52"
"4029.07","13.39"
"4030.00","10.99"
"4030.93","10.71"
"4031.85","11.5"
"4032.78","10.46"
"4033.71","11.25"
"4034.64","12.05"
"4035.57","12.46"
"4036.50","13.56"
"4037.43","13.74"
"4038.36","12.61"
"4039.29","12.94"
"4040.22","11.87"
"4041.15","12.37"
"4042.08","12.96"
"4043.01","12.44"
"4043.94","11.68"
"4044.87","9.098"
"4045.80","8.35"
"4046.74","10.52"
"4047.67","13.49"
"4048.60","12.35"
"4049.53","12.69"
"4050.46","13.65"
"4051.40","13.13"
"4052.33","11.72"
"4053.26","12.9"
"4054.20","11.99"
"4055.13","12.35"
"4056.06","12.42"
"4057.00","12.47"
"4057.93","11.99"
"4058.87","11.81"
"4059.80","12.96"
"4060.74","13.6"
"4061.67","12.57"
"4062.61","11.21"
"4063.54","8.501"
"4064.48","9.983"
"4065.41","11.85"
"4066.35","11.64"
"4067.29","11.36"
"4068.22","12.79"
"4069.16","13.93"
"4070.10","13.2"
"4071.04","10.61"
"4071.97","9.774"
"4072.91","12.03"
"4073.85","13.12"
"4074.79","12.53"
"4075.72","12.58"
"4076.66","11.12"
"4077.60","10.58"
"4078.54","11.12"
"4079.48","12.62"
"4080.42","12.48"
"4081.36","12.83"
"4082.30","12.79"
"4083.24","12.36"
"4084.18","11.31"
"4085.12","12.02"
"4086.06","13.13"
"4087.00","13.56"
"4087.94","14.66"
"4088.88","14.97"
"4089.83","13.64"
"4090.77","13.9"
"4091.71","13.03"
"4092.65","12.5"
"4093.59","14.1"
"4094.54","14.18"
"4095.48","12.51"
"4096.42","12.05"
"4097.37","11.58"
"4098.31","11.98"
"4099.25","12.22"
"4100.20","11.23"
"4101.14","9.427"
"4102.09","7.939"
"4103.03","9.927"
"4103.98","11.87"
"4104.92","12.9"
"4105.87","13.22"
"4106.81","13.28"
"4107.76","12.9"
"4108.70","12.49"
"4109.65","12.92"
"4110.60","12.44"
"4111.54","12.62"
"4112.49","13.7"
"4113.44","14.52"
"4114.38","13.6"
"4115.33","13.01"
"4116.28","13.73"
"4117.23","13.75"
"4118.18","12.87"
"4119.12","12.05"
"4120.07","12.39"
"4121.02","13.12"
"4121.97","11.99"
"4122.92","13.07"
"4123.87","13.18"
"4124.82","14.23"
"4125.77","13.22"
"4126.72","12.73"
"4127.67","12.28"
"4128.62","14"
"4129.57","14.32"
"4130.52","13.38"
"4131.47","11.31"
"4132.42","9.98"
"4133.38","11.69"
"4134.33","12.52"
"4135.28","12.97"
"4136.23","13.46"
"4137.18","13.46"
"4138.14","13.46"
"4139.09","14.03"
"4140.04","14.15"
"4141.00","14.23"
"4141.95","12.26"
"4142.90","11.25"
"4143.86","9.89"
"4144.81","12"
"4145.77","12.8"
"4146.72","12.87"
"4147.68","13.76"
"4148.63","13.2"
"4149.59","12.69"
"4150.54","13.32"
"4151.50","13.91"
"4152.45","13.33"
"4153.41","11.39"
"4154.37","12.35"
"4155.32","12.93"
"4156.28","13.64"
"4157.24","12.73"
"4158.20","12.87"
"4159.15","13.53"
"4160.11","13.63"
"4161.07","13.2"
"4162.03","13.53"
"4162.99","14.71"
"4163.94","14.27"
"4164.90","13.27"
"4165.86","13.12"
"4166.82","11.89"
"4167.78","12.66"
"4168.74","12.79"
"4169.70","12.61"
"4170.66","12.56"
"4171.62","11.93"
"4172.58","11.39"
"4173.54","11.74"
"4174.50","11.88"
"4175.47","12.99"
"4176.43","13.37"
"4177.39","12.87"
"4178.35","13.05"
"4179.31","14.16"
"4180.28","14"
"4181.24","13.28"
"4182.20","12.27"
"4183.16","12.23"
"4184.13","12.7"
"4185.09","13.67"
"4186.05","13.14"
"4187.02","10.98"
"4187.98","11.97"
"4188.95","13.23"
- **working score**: 22.3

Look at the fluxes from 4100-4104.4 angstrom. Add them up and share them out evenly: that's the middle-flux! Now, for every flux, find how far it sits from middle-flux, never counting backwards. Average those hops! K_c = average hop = 1.2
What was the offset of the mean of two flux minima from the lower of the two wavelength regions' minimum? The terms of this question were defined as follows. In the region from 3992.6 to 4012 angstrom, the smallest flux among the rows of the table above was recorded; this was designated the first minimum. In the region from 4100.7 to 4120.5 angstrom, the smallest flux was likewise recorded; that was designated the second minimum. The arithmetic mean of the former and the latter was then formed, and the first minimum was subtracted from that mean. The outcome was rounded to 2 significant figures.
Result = -0.81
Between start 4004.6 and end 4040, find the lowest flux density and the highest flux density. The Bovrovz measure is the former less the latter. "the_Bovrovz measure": -4.2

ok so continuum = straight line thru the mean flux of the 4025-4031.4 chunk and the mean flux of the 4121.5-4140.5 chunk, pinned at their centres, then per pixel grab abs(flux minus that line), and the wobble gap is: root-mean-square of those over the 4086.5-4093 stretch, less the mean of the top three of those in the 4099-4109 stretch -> -2.4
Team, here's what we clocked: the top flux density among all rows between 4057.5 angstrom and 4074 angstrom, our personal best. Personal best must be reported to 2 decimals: 13.93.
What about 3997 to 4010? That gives 13.11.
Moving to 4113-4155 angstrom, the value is 14.52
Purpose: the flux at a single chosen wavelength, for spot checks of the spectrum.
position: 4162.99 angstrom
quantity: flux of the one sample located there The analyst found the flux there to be 14.71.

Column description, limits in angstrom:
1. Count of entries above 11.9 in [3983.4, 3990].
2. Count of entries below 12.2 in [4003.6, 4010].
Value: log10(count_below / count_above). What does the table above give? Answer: 0.3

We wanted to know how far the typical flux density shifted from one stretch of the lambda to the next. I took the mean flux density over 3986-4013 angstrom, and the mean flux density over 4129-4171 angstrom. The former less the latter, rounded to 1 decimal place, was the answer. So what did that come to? -1.0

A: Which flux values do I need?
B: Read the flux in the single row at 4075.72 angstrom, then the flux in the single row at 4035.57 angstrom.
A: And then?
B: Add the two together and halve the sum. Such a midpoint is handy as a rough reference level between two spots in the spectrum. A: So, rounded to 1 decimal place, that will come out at 12.5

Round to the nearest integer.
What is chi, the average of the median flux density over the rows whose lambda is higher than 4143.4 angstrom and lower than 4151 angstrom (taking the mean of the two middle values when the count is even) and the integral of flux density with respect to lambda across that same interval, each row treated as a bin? 54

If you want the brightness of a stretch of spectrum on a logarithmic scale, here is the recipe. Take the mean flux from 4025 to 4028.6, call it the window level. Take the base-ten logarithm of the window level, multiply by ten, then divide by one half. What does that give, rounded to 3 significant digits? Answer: 22.1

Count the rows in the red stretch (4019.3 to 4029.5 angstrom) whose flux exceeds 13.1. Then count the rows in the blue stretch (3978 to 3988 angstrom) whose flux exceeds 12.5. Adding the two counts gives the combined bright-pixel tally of 4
